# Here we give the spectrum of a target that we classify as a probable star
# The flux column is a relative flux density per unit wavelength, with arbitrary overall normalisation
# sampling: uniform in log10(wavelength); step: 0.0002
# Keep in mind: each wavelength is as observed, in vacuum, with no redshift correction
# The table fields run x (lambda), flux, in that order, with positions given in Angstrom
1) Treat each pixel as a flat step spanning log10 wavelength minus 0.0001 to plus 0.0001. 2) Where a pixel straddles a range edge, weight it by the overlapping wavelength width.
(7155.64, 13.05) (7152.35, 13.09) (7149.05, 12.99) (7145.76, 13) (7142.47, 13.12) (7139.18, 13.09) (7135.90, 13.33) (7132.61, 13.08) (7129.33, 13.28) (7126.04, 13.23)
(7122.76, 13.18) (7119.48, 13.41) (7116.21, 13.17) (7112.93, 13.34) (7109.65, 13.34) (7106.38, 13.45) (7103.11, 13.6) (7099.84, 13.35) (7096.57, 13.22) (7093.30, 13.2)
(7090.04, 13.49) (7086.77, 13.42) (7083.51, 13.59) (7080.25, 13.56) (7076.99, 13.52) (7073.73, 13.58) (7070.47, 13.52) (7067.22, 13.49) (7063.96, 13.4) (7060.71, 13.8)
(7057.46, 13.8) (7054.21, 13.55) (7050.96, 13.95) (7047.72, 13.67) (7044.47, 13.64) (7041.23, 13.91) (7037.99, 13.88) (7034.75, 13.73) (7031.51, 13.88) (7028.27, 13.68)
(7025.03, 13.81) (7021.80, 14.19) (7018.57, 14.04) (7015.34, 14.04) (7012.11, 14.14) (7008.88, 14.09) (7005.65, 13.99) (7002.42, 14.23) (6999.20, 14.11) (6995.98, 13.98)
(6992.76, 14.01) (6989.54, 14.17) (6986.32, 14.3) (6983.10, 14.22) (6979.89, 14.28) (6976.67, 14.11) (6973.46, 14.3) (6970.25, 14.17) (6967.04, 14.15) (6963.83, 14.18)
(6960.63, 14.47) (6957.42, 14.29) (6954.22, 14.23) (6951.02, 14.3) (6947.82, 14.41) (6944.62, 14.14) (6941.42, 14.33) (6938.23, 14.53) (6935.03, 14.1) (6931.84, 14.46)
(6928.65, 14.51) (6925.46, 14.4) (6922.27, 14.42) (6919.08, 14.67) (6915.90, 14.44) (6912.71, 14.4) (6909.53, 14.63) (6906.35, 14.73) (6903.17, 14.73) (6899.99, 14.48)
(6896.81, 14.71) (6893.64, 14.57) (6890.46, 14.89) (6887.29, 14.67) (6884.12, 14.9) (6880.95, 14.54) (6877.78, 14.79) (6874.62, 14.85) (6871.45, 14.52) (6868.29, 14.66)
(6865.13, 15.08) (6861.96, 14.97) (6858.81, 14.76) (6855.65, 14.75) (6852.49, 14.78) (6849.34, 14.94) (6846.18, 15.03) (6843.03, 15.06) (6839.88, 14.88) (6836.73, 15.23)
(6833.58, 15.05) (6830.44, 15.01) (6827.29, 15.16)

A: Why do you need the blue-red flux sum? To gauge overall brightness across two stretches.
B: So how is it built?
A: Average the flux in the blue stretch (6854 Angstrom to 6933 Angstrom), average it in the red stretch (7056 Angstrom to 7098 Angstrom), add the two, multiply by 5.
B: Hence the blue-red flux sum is 141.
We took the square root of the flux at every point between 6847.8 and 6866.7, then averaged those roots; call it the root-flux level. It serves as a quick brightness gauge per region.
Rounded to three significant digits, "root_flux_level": 3.86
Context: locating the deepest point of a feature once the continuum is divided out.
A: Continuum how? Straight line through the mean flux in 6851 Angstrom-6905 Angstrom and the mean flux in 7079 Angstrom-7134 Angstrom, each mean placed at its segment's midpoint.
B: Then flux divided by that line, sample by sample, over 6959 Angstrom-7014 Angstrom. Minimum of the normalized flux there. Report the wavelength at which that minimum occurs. 6967.04 Angstrom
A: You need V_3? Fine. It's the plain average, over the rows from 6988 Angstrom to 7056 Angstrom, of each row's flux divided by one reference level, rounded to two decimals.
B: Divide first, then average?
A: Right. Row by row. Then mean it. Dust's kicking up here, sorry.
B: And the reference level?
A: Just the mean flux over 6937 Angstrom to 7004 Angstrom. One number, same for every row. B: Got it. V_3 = 0.98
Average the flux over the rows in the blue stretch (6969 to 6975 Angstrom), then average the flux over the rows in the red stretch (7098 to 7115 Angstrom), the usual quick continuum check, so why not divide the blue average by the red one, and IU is 1.06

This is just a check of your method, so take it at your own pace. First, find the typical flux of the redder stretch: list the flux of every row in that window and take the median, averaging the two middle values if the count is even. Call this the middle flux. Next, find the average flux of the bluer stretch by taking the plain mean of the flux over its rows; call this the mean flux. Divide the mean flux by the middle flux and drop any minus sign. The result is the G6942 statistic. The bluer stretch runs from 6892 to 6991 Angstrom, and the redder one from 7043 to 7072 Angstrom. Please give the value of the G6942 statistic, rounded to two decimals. 1.05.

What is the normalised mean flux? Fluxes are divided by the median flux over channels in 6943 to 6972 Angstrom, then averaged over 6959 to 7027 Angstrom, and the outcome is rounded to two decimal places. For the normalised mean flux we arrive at 0.99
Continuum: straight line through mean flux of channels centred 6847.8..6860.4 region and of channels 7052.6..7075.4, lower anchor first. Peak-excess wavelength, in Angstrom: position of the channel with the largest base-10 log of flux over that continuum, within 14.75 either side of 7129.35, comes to 7135.90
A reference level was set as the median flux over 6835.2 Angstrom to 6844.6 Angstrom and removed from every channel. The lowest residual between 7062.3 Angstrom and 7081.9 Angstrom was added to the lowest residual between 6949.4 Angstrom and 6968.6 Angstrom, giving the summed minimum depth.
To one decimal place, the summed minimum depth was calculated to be -2.6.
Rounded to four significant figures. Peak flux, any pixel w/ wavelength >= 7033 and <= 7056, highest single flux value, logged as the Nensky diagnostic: 13.95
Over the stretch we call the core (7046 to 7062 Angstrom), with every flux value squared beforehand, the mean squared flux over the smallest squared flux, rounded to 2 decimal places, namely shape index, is 1.03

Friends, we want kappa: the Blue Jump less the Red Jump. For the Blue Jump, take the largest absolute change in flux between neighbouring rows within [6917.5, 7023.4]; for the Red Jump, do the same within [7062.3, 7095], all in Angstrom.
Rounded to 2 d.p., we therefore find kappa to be 0.14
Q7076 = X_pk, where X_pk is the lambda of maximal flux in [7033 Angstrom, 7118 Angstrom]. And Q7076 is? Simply 7050.96 Angstrom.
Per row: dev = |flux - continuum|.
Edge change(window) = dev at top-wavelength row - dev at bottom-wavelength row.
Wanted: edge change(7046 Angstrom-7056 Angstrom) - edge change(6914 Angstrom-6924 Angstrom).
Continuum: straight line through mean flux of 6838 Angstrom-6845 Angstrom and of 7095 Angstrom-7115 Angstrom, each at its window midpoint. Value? 0.10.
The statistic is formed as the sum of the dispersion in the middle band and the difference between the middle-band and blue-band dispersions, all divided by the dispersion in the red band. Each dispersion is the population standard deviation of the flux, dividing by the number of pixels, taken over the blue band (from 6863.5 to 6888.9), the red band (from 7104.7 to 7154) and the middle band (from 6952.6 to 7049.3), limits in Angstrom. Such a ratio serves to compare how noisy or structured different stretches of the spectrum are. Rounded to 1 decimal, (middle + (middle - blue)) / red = 1.7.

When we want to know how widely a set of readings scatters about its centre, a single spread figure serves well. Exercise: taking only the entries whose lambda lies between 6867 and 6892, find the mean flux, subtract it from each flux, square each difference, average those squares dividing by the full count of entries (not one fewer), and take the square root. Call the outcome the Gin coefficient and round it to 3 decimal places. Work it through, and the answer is 0.142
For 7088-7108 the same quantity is 0.144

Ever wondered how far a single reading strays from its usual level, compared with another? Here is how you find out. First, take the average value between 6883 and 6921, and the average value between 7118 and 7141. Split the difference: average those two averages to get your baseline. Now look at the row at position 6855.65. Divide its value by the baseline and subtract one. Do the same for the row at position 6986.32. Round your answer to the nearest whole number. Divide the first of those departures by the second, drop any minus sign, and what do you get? 2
